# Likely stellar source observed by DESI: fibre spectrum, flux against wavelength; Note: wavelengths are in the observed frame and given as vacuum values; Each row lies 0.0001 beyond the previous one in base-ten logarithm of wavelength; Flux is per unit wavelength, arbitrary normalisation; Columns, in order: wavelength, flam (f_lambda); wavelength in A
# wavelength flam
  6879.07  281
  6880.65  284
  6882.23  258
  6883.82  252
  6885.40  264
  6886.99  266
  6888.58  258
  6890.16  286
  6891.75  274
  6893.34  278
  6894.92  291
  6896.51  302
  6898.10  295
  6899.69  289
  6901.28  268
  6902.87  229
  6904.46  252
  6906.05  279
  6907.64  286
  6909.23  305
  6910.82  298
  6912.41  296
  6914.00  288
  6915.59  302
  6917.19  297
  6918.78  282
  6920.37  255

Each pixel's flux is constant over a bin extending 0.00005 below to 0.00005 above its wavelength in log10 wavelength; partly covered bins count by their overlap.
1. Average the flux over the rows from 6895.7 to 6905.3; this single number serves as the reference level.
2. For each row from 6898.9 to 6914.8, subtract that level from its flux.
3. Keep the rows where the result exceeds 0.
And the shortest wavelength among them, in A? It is 6899.69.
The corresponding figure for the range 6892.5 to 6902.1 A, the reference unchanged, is 6893.34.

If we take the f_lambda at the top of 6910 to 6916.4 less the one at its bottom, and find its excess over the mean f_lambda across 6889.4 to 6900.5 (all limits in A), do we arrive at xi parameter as -284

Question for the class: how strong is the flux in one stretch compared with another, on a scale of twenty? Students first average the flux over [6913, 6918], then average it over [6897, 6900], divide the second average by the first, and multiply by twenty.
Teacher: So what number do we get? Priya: 19.8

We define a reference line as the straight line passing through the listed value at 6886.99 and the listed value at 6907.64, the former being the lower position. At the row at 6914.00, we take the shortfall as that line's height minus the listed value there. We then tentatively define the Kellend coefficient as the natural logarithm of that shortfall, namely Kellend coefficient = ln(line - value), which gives 1.4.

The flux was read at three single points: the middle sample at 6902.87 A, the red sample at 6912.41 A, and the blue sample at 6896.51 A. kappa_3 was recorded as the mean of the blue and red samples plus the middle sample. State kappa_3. 528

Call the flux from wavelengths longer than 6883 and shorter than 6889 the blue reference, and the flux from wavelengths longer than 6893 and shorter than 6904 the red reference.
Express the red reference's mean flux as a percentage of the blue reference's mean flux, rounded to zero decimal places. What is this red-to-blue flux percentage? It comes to 107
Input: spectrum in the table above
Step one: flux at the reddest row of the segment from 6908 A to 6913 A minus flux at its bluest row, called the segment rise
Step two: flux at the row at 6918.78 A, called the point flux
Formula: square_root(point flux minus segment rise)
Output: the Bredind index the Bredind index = 17.1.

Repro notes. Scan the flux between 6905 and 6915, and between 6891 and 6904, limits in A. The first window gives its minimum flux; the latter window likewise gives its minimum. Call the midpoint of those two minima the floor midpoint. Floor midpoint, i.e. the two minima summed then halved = 254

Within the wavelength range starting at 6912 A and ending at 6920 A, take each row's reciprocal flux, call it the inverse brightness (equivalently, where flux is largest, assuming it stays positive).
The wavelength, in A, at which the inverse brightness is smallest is 6915.59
